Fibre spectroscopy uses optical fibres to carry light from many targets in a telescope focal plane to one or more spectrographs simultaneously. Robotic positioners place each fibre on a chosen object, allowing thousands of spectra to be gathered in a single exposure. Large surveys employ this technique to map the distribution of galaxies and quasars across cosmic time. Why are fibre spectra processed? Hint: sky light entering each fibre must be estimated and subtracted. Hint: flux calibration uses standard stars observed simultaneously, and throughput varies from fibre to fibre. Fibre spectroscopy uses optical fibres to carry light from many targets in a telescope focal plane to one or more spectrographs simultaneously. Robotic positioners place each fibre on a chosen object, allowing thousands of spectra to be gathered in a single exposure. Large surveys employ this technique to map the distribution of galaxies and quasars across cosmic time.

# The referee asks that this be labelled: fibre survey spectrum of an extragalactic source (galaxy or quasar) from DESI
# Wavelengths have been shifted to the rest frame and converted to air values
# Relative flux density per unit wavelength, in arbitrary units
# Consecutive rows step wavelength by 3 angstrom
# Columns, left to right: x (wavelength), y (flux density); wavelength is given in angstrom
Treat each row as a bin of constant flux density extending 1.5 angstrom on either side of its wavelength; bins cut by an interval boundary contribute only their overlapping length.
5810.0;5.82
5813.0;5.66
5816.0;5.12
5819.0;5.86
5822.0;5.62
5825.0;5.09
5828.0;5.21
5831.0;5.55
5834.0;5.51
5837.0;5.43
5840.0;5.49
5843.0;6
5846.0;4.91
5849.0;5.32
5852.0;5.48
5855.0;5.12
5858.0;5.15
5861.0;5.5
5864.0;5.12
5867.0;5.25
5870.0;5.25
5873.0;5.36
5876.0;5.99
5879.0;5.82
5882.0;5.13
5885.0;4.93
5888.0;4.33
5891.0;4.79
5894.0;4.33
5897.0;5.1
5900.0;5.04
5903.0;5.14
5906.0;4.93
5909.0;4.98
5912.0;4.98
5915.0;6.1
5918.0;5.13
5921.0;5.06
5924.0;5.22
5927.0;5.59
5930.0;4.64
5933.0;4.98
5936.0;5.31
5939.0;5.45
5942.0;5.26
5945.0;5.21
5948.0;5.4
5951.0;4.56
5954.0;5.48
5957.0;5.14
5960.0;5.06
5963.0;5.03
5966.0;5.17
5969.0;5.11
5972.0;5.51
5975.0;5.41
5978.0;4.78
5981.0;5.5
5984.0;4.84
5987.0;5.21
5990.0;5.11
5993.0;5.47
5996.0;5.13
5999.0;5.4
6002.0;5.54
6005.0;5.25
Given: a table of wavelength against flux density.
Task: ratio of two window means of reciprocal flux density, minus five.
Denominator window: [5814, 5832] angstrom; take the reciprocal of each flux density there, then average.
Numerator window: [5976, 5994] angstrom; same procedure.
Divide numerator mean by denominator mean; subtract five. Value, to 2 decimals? -3.95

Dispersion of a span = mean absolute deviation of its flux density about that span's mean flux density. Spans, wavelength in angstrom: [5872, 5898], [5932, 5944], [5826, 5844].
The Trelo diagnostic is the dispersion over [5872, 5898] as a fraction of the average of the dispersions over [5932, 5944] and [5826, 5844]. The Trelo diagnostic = 2.94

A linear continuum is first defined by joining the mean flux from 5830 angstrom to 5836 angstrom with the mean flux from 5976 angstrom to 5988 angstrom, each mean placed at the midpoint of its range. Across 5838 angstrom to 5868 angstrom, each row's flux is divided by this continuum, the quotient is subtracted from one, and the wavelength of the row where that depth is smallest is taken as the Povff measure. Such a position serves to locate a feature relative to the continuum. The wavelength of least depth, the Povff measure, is 5843.0 angstrom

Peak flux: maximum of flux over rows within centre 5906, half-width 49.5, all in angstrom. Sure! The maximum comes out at 6.1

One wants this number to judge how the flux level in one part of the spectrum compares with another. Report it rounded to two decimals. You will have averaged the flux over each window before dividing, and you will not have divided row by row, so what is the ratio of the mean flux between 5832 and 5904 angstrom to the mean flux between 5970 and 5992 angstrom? 1.01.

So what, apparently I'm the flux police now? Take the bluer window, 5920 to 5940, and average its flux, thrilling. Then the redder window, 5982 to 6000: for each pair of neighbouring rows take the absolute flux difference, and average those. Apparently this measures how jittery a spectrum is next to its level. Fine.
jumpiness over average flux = 0.056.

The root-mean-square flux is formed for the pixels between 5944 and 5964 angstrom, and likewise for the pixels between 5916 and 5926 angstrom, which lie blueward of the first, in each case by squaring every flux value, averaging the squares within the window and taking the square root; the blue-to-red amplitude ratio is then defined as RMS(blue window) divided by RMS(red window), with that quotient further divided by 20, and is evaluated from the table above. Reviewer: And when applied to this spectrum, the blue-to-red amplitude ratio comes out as 0.0500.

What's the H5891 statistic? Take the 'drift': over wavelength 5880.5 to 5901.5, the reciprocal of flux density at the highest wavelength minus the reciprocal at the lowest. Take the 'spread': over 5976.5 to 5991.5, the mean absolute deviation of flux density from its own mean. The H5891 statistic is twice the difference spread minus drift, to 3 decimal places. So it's 0.438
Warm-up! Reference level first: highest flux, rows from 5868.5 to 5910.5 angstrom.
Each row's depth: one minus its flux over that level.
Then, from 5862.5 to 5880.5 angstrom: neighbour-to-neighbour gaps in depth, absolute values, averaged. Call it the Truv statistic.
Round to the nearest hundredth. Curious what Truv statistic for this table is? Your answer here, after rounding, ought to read 0.03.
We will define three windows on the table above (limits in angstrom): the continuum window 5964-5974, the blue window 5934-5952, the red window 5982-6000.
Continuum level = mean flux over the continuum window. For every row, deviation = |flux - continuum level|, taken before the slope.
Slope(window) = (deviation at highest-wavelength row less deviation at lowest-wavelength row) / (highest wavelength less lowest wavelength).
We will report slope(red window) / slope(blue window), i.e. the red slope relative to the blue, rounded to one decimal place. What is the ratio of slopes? -0.4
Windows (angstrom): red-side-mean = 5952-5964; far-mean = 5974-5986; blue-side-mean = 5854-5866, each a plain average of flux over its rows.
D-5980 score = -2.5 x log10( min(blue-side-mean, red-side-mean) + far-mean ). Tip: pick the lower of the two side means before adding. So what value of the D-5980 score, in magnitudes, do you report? -2.53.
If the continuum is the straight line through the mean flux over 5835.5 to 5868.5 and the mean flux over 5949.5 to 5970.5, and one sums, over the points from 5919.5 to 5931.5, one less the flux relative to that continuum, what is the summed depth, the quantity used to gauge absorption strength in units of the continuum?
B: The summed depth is 0.0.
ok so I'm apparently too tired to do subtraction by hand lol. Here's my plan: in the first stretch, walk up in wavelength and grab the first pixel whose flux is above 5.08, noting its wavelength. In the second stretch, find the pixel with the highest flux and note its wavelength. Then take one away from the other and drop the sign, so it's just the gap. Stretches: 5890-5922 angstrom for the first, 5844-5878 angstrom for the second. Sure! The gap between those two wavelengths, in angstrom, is 21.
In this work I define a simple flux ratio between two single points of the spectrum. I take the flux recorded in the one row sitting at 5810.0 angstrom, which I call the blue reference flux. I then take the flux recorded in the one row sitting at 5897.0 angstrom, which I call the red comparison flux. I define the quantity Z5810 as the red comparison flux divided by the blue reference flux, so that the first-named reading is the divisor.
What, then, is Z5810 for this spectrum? 0.88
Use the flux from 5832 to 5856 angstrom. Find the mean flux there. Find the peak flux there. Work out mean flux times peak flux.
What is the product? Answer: 32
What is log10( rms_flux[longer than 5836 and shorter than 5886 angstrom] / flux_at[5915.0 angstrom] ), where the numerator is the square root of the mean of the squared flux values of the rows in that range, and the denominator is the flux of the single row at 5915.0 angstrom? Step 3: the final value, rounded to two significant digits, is -0.055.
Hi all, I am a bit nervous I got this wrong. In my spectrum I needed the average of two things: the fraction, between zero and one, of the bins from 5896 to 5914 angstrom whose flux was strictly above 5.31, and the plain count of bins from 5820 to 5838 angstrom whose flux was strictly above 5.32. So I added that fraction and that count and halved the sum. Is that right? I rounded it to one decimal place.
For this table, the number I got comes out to 2.0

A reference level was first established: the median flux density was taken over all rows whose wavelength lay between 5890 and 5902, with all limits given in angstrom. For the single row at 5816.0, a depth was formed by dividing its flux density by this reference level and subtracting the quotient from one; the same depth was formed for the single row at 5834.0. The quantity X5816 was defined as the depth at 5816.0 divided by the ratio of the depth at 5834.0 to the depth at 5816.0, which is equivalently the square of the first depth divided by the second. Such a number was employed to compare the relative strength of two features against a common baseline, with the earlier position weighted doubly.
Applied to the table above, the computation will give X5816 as -0.01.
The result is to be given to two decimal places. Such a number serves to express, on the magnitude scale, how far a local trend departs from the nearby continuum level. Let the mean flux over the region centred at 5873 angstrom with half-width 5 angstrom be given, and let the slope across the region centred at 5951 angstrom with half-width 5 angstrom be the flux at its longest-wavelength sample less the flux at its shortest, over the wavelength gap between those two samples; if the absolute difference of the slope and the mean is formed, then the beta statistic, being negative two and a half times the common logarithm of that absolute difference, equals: -1.85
